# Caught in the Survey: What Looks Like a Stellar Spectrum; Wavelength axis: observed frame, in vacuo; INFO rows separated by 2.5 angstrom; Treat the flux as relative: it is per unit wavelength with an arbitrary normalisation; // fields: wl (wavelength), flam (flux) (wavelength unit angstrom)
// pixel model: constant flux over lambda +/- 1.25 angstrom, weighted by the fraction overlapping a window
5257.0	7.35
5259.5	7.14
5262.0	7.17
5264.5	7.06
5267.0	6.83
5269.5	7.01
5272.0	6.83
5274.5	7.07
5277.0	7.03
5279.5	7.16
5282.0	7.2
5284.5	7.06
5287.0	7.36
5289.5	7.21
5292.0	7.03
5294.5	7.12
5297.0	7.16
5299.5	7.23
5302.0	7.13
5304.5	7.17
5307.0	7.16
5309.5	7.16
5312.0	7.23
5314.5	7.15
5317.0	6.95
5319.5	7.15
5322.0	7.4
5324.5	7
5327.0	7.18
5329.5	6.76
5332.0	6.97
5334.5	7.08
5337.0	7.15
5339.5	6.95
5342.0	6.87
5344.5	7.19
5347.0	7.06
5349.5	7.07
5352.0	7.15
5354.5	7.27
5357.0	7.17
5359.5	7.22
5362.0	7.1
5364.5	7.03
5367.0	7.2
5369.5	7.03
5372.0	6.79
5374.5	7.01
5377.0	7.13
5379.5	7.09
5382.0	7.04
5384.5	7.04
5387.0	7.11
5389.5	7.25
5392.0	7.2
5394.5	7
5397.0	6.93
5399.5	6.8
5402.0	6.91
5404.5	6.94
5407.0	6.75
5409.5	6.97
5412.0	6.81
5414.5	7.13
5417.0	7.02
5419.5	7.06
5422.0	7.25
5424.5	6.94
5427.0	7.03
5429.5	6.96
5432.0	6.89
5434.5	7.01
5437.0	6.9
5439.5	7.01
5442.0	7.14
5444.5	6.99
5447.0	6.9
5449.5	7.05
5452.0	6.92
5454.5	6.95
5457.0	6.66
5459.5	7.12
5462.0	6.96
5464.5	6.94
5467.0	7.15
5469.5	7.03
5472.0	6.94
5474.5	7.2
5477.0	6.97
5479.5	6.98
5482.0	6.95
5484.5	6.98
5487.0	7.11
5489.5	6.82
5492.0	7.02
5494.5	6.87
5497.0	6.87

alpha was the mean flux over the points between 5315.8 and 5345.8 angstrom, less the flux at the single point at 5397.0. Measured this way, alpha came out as 0.12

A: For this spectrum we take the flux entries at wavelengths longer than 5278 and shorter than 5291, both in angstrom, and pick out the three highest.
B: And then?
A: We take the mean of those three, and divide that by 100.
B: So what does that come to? 0.0726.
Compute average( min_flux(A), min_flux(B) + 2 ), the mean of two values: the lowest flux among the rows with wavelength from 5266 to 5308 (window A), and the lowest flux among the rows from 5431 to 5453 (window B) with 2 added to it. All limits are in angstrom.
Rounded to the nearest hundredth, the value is 7.86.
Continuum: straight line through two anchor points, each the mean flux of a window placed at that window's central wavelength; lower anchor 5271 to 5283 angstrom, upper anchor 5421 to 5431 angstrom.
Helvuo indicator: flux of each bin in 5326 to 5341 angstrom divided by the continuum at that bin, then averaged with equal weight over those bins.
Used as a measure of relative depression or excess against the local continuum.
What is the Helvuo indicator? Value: 0.99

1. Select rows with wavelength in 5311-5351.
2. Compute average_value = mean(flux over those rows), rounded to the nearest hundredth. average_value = 7.07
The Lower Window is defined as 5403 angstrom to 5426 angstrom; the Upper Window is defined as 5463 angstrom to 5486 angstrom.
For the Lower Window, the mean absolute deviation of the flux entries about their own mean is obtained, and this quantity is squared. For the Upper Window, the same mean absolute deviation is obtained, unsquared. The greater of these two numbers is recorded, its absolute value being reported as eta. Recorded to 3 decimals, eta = 0.074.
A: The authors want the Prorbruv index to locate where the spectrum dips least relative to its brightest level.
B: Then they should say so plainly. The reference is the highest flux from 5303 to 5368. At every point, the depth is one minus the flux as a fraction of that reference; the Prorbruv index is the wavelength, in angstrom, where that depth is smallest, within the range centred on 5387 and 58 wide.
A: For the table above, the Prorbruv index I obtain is 5389.5 angstrom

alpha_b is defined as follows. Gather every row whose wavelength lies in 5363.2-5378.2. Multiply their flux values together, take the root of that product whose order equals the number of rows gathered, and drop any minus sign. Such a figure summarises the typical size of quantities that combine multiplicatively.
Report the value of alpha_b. 7.03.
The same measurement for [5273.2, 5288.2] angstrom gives 7.15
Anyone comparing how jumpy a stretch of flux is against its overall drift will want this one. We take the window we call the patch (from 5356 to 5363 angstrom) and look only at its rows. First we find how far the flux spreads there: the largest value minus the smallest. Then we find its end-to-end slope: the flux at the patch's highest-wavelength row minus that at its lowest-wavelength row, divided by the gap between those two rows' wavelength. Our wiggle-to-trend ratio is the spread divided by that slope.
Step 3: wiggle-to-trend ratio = -9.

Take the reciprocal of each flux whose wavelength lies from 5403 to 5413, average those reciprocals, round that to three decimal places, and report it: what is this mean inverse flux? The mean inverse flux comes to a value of 0.146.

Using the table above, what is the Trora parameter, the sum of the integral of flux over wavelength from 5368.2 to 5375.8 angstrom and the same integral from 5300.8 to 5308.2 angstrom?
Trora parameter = 106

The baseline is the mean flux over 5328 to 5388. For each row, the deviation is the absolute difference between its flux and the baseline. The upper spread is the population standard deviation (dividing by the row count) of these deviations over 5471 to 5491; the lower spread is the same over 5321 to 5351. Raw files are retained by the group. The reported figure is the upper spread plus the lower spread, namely 0.158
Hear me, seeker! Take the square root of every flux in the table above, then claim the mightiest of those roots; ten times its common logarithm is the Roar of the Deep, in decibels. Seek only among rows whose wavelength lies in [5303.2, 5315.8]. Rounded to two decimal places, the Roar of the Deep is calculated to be 4.30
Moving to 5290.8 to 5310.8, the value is 4.30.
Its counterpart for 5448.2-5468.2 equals 4.27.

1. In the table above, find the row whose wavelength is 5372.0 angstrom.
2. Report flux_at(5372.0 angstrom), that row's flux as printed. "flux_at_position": 6.79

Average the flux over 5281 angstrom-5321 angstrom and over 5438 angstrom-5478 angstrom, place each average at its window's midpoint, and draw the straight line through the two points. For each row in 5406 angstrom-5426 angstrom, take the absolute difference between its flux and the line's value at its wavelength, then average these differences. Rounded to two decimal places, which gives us 0.13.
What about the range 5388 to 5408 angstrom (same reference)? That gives 0.16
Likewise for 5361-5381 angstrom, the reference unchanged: 0.08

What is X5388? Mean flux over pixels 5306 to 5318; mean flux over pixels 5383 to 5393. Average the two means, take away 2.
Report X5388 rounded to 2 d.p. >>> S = 5.14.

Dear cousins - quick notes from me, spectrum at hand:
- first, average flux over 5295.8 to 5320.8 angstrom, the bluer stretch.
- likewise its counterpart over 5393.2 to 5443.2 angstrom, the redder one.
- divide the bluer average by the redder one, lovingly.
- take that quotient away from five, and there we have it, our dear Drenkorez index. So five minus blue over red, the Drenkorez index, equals 3.97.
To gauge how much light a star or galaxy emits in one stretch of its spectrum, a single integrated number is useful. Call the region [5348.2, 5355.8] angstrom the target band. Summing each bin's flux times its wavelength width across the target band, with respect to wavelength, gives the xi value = 54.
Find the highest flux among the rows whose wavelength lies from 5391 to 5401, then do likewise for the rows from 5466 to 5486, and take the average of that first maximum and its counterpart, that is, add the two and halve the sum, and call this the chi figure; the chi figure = 7.20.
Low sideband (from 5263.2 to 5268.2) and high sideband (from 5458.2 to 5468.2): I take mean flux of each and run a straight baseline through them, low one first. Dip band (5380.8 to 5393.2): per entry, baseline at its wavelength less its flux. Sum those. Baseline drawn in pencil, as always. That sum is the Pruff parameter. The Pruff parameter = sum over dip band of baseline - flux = -0.62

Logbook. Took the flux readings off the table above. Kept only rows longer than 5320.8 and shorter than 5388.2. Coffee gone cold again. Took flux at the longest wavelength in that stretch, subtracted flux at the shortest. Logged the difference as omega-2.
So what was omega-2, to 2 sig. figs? -0.29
